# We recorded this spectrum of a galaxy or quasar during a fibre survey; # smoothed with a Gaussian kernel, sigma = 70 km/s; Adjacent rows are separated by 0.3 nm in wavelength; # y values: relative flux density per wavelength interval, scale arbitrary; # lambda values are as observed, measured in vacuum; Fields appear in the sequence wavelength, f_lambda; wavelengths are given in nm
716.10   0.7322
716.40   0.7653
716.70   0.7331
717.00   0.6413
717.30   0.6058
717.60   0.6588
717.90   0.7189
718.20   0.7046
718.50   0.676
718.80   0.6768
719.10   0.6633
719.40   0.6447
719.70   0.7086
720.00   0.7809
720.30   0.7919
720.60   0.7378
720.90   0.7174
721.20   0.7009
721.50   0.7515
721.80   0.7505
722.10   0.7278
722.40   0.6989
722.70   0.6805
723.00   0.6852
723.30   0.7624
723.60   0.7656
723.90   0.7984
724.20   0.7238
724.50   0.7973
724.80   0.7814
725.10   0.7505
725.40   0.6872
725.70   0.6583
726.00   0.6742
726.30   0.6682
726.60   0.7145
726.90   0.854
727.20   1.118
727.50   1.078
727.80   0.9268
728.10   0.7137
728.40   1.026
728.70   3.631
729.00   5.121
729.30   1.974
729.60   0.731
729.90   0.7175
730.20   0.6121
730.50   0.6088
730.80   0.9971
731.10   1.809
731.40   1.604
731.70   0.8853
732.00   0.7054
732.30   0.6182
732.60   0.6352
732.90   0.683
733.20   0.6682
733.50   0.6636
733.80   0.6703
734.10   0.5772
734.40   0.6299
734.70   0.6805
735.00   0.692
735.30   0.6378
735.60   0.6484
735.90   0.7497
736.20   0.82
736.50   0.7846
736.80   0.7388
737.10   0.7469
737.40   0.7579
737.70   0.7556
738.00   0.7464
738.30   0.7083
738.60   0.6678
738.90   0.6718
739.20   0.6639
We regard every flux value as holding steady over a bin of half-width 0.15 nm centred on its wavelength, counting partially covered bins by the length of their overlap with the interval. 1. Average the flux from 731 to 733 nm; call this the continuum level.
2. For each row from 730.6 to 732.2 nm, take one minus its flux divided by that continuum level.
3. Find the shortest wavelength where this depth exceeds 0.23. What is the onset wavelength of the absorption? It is 732.00 nm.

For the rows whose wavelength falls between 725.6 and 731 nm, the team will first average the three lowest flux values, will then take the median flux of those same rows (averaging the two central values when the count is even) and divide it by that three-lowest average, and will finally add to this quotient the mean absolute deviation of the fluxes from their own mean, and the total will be 2.03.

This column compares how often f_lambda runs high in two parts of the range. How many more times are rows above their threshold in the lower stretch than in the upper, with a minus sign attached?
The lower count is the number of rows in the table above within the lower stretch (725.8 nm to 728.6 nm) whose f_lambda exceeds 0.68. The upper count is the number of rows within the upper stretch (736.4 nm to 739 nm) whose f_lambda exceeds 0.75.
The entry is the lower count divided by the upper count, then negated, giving -2.3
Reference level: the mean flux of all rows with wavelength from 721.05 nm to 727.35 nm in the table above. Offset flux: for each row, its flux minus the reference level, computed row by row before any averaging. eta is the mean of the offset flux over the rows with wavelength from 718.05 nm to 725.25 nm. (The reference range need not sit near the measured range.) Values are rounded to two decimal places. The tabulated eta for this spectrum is -0.02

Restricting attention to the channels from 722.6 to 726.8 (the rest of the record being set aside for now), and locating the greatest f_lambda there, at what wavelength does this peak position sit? 723.90 nm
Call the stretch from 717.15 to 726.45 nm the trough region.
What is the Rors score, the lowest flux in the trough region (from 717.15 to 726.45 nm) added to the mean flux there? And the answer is 1.32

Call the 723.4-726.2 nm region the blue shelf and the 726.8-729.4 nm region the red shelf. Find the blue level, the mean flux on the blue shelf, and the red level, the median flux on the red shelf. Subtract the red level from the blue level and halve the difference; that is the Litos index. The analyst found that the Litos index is -0.17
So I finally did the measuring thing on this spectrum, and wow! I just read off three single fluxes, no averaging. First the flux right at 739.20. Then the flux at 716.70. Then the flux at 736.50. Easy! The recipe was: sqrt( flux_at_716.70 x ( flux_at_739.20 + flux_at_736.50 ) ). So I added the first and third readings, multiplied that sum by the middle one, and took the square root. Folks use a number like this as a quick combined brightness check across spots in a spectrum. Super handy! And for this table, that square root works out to 1.03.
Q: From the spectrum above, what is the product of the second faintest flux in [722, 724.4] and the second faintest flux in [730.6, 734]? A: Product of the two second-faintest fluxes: 0.435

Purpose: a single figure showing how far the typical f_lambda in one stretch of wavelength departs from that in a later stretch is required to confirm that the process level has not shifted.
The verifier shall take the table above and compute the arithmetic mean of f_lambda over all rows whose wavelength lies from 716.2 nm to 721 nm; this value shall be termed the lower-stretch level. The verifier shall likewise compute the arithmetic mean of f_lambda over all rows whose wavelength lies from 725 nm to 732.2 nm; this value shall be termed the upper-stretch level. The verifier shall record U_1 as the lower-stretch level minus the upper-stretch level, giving -0.52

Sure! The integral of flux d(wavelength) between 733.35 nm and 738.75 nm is 3.80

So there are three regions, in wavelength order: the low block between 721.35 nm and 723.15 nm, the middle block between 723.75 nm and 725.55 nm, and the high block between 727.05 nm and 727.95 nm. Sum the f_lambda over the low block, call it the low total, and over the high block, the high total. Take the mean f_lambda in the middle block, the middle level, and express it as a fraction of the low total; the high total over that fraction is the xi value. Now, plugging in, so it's 18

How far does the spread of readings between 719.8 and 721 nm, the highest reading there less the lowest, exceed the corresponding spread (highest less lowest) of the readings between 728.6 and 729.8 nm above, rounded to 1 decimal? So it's -4.3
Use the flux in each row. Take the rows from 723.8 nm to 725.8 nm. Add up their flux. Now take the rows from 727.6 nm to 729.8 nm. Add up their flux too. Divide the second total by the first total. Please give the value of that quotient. 2.7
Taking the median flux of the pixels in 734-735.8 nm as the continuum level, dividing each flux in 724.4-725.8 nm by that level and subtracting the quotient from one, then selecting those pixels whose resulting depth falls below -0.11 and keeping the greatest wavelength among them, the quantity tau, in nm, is 725.10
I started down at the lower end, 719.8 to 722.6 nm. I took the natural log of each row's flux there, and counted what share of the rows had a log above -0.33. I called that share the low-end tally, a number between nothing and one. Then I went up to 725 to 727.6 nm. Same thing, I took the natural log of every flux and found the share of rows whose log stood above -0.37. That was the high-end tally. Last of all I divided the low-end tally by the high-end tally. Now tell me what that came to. 1.2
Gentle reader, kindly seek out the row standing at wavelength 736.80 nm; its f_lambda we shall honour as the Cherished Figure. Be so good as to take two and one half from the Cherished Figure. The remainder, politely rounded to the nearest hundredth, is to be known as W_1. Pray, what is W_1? -1.76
